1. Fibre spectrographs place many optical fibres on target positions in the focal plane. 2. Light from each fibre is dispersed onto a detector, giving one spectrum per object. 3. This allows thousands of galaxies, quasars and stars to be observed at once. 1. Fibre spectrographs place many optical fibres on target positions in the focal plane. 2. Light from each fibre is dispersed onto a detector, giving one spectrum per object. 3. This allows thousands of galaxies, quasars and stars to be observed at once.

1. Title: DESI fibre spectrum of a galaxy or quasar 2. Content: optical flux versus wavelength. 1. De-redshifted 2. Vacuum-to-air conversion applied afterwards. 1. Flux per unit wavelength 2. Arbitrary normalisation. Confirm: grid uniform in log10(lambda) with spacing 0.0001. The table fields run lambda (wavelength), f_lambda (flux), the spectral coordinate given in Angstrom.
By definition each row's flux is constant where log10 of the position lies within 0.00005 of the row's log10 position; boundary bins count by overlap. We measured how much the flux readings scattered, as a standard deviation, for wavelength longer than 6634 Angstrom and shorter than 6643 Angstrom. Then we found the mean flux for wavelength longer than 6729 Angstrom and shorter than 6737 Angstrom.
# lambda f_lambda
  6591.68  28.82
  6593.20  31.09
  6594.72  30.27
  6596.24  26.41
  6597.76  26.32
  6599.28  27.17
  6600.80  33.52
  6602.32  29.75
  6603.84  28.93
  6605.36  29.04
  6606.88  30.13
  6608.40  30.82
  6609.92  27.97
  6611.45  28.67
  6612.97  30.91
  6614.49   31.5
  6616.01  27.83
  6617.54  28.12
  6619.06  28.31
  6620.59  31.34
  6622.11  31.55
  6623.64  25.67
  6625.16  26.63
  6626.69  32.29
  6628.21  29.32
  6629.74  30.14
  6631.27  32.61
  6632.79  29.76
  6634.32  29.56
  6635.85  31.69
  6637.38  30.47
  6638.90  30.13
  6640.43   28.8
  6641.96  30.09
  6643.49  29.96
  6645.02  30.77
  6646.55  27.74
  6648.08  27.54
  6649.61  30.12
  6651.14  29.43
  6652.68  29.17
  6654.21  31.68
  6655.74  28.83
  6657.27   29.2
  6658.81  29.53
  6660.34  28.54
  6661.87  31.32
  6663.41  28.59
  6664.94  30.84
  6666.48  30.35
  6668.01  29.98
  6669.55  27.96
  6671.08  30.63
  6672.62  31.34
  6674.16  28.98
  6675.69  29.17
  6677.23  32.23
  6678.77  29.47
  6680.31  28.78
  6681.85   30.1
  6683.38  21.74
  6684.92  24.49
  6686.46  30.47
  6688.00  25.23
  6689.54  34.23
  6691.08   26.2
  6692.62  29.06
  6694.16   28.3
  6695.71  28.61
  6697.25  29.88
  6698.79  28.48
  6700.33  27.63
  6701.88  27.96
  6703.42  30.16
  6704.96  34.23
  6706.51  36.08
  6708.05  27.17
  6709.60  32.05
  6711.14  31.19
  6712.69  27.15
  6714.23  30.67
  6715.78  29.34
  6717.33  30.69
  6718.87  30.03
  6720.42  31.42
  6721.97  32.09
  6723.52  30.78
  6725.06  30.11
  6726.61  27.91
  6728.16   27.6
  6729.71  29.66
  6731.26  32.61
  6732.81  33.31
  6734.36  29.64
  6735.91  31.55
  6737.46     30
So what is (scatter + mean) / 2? 16.1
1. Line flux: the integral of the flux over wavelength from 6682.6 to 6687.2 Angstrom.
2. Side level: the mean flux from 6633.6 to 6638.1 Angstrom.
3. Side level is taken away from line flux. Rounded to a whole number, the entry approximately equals 87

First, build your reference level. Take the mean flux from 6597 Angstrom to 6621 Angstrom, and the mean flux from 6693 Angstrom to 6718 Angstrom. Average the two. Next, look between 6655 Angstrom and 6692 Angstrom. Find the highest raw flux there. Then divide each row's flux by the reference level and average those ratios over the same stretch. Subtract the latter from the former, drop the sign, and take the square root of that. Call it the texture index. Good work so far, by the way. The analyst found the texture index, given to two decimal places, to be 5.77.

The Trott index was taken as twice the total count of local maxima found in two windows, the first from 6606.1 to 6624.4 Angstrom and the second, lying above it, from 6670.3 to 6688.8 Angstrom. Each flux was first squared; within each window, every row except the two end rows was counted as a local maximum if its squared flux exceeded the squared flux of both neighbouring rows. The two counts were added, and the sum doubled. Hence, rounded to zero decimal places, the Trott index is 14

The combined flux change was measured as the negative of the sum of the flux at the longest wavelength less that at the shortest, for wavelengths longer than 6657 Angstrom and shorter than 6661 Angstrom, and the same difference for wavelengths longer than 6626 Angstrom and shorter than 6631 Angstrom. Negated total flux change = 3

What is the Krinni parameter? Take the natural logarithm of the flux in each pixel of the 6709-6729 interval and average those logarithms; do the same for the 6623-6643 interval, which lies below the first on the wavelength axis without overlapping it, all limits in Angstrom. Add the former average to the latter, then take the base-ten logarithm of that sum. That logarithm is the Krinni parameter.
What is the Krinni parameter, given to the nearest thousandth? 0.832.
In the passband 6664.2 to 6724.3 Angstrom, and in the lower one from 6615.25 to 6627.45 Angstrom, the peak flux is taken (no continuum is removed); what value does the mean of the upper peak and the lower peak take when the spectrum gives 34.2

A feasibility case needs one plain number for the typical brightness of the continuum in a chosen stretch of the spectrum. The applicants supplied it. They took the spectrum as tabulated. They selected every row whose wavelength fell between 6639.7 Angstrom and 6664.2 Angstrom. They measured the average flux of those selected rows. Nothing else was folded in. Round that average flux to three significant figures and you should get 29.5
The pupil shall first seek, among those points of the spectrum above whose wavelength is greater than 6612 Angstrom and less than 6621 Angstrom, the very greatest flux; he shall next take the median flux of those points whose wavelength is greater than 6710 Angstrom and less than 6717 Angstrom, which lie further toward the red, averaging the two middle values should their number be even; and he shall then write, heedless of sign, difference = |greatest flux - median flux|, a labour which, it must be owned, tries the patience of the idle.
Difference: 1.5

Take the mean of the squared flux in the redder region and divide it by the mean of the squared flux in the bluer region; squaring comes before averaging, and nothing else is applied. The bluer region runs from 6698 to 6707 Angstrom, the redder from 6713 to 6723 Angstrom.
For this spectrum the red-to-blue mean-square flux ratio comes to 0.99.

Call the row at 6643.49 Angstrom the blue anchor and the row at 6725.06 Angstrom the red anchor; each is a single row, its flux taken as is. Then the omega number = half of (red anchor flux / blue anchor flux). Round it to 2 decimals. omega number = 0.50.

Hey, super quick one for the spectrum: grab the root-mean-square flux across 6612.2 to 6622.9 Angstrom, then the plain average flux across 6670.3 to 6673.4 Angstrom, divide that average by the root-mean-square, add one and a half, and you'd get 2.53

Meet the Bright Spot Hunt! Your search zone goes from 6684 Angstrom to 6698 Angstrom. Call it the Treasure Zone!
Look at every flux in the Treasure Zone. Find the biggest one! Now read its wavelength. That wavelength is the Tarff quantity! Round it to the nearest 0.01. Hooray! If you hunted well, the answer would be 6689.54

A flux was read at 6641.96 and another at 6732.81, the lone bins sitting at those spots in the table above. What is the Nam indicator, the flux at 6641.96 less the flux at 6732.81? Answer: -3.2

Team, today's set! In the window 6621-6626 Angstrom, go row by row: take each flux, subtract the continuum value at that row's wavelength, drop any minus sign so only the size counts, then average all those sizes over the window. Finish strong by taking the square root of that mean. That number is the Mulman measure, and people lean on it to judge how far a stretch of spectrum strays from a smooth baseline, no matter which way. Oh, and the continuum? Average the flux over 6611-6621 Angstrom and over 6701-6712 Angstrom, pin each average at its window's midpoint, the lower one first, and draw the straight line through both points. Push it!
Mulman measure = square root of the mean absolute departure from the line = 1.7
